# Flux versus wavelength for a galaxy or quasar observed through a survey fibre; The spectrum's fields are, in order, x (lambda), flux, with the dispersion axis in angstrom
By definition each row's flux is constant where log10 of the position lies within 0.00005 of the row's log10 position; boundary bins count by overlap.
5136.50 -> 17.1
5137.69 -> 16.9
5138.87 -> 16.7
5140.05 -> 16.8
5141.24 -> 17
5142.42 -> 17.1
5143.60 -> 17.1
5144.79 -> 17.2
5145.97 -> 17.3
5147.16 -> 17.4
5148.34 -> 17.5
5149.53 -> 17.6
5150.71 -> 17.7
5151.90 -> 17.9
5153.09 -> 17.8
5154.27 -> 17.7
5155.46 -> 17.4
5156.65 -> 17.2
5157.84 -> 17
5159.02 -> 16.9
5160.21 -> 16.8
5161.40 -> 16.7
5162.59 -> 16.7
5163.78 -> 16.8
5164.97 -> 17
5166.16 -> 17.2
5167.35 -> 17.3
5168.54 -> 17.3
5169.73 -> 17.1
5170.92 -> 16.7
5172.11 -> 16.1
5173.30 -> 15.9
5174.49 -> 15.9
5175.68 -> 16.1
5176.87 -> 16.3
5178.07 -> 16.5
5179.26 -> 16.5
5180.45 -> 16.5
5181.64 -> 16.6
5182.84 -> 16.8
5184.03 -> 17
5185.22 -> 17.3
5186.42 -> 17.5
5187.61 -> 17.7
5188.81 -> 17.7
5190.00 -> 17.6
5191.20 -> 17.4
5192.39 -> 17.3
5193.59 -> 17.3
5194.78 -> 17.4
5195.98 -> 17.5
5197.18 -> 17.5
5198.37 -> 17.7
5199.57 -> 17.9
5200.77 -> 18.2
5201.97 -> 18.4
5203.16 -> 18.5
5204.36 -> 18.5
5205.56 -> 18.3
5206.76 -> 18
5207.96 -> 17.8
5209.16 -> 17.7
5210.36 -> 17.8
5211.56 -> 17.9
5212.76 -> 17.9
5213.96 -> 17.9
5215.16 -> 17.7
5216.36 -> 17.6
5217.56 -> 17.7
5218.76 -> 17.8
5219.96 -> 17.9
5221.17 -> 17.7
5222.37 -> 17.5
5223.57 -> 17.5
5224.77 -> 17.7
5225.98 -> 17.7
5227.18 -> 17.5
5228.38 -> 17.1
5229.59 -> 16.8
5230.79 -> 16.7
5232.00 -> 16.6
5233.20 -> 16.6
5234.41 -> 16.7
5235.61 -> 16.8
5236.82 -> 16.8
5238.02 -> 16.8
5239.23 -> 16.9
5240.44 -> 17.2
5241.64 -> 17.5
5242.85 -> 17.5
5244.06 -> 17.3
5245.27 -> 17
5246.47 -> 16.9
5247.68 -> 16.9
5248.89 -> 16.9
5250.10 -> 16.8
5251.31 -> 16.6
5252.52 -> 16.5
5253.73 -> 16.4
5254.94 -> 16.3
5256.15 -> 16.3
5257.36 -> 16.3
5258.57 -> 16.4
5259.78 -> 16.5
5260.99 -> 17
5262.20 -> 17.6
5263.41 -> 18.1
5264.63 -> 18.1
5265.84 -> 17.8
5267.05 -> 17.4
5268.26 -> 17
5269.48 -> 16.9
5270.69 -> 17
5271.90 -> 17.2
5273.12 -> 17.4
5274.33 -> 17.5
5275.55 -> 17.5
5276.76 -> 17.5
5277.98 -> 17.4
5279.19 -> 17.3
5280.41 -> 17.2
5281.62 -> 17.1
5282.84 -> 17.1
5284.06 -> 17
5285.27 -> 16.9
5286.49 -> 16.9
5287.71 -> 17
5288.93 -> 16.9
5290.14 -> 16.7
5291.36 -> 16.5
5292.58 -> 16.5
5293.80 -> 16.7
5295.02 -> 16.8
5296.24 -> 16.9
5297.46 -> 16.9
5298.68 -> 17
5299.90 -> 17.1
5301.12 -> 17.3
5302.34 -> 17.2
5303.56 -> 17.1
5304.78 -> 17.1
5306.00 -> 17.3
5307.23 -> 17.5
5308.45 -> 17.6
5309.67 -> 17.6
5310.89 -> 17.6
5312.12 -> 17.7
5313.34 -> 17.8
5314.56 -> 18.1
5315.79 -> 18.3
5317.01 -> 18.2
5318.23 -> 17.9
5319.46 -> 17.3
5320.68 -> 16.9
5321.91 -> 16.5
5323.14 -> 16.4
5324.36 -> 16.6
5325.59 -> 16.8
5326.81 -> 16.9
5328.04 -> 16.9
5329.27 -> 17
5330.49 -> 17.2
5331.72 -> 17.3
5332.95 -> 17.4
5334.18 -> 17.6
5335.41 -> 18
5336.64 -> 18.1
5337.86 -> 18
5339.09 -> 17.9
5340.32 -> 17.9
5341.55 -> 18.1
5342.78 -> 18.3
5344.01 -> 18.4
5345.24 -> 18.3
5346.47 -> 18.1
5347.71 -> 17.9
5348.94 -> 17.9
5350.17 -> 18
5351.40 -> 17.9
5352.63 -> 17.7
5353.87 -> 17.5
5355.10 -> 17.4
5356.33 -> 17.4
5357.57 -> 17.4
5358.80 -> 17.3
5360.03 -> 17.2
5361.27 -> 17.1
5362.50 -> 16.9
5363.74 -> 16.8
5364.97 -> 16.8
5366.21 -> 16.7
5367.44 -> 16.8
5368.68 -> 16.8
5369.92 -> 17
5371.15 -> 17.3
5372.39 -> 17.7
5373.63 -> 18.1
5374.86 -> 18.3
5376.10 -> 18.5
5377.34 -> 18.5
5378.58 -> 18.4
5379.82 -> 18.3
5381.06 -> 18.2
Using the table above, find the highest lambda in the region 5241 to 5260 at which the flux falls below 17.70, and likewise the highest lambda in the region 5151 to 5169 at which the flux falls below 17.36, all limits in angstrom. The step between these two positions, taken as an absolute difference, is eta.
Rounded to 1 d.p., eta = 91.2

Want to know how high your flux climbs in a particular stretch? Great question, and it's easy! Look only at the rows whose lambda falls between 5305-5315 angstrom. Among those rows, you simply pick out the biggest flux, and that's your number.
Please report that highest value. 18.1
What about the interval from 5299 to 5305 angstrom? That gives 17.3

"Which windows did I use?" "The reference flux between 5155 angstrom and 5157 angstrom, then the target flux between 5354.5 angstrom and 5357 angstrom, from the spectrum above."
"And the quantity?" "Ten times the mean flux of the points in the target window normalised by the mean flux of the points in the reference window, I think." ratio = 10.1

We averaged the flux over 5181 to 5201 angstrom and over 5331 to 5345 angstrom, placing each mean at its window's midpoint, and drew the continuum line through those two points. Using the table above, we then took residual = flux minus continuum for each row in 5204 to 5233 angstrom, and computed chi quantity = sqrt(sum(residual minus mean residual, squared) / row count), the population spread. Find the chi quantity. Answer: 0.47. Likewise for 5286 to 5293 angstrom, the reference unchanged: 0.20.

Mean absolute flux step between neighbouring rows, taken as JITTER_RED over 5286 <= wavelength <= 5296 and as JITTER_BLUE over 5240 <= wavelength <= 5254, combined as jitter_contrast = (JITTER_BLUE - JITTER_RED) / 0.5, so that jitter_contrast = 0.00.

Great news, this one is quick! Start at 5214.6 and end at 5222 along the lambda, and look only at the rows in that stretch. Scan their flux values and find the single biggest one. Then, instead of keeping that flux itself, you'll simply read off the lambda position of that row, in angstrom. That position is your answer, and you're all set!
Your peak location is 5219.96 angstrom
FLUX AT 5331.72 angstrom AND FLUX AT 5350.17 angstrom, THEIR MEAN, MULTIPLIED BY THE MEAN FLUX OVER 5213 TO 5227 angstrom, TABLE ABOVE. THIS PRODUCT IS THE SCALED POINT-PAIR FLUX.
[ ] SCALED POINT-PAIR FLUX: 312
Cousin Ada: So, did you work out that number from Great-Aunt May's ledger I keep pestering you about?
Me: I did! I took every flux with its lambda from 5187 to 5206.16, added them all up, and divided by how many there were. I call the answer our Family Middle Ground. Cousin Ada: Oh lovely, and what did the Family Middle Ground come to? 17.8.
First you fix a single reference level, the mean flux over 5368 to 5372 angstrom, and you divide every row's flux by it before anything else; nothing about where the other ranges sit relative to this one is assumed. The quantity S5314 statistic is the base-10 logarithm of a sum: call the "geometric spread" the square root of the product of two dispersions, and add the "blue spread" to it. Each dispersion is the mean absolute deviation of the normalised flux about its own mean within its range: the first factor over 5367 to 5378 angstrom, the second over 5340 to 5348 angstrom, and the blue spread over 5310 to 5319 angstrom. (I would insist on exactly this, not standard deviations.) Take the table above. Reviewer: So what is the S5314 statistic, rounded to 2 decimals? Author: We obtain -1.50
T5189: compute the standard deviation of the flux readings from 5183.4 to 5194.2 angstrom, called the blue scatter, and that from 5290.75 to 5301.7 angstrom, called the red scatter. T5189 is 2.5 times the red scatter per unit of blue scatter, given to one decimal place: 2.9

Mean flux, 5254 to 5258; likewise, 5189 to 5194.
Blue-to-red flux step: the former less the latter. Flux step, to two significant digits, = -1.1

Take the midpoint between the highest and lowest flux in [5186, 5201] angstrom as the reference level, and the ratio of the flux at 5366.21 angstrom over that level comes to 0.94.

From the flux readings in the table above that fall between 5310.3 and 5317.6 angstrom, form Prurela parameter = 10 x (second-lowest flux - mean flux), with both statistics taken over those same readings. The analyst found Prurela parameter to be -2.5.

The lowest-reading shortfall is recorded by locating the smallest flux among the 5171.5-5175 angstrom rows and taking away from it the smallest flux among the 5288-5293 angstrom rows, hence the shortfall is -0.60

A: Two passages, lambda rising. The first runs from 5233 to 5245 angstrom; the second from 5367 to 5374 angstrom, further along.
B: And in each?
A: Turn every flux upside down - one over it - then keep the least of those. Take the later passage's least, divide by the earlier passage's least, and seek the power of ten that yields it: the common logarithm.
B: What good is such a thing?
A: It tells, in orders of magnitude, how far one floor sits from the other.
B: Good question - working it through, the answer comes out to -0.015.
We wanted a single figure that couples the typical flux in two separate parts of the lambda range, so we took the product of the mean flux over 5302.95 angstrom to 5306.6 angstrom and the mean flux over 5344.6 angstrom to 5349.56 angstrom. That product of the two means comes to 310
